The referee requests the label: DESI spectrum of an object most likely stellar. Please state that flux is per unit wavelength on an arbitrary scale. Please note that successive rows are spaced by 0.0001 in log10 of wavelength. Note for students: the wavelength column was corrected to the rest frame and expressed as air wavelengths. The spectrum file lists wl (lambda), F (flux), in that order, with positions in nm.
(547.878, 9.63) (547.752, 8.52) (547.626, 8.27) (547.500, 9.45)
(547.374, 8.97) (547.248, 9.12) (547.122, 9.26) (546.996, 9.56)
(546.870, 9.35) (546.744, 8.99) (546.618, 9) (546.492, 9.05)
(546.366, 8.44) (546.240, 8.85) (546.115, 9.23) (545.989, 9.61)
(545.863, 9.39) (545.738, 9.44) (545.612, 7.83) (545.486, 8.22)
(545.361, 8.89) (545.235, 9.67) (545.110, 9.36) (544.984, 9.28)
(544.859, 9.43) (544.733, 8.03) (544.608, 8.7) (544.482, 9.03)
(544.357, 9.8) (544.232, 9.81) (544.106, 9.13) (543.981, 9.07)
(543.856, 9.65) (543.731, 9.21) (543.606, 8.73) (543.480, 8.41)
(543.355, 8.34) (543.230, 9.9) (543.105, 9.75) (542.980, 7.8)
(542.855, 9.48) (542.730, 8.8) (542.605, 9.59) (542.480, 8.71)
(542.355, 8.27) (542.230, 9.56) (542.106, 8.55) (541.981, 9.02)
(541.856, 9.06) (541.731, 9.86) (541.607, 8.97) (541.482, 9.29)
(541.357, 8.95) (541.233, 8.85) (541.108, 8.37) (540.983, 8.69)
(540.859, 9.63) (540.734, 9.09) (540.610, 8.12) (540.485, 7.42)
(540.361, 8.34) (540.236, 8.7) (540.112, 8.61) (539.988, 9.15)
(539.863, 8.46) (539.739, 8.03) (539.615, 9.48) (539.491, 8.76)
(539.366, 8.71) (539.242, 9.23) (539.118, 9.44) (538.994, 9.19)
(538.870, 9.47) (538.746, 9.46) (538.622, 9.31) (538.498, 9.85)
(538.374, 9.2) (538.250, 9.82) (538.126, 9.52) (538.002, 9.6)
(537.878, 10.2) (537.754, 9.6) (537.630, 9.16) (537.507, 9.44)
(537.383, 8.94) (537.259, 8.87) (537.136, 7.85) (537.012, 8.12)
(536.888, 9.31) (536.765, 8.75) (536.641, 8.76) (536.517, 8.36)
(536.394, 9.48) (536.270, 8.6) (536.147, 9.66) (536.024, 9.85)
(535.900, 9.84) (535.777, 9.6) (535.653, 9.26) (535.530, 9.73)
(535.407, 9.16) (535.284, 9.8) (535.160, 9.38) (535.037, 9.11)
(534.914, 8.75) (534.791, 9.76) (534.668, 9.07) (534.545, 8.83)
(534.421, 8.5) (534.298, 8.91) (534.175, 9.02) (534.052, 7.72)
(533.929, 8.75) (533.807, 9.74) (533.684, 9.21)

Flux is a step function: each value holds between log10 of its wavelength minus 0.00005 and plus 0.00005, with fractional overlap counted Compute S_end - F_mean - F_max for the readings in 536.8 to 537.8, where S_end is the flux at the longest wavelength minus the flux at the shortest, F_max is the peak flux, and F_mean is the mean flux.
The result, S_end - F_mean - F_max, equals -18.2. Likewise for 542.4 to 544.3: -17.9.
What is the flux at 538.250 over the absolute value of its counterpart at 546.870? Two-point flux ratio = 1.05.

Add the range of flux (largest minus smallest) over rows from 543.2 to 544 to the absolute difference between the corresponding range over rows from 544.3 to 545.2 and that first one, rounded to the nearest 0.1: 1.8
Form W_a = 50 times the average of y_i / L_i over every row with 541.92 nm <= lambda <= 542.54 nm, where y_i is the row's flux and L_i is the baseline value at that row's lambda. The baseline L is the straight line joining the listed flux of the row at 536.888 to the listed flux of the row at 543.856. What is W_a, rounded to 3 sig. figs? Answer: 46.1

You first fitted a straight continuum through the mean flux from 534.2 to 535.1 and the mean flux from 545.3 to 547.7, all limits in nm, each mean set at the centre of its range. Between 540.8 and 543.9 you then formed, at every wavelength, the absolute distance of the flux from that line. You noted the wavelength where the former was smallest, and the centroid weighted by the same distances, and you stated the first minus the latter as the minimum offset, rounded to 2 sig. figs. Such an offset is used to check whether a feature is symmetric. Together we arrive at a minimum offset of -0.93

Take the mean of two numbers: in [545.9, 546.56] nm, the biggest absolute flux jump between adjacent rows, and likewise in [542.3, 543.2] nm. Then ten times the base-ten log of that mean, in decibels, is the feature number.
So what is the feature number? 1.1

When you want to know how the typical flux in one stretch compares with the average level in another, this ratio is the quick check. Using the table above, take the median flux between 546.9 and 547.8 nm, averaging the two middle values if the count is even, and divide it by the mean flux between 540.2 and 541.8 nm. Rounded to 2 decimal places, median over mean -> 1.04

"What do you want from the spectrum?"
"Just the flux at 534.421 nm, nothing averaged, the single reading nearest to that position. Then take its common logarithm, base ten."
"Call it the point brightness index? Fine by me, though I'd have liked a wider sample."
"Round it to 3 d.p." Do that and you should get 0.929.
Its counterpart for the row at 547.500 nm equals 0.975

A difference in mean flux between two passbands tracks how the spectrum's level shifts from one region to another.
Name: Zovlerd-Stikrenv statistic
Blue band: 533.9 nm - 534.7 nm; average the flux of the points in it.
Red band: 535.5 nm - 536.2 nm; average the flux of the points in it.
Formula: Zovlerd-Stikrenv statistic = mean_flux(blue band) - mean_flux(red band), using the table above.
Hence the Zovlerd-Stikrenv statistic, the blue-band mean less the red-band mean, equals -1.0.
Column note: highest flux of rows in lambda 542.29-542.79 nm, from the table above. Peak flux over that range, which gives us 9.59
